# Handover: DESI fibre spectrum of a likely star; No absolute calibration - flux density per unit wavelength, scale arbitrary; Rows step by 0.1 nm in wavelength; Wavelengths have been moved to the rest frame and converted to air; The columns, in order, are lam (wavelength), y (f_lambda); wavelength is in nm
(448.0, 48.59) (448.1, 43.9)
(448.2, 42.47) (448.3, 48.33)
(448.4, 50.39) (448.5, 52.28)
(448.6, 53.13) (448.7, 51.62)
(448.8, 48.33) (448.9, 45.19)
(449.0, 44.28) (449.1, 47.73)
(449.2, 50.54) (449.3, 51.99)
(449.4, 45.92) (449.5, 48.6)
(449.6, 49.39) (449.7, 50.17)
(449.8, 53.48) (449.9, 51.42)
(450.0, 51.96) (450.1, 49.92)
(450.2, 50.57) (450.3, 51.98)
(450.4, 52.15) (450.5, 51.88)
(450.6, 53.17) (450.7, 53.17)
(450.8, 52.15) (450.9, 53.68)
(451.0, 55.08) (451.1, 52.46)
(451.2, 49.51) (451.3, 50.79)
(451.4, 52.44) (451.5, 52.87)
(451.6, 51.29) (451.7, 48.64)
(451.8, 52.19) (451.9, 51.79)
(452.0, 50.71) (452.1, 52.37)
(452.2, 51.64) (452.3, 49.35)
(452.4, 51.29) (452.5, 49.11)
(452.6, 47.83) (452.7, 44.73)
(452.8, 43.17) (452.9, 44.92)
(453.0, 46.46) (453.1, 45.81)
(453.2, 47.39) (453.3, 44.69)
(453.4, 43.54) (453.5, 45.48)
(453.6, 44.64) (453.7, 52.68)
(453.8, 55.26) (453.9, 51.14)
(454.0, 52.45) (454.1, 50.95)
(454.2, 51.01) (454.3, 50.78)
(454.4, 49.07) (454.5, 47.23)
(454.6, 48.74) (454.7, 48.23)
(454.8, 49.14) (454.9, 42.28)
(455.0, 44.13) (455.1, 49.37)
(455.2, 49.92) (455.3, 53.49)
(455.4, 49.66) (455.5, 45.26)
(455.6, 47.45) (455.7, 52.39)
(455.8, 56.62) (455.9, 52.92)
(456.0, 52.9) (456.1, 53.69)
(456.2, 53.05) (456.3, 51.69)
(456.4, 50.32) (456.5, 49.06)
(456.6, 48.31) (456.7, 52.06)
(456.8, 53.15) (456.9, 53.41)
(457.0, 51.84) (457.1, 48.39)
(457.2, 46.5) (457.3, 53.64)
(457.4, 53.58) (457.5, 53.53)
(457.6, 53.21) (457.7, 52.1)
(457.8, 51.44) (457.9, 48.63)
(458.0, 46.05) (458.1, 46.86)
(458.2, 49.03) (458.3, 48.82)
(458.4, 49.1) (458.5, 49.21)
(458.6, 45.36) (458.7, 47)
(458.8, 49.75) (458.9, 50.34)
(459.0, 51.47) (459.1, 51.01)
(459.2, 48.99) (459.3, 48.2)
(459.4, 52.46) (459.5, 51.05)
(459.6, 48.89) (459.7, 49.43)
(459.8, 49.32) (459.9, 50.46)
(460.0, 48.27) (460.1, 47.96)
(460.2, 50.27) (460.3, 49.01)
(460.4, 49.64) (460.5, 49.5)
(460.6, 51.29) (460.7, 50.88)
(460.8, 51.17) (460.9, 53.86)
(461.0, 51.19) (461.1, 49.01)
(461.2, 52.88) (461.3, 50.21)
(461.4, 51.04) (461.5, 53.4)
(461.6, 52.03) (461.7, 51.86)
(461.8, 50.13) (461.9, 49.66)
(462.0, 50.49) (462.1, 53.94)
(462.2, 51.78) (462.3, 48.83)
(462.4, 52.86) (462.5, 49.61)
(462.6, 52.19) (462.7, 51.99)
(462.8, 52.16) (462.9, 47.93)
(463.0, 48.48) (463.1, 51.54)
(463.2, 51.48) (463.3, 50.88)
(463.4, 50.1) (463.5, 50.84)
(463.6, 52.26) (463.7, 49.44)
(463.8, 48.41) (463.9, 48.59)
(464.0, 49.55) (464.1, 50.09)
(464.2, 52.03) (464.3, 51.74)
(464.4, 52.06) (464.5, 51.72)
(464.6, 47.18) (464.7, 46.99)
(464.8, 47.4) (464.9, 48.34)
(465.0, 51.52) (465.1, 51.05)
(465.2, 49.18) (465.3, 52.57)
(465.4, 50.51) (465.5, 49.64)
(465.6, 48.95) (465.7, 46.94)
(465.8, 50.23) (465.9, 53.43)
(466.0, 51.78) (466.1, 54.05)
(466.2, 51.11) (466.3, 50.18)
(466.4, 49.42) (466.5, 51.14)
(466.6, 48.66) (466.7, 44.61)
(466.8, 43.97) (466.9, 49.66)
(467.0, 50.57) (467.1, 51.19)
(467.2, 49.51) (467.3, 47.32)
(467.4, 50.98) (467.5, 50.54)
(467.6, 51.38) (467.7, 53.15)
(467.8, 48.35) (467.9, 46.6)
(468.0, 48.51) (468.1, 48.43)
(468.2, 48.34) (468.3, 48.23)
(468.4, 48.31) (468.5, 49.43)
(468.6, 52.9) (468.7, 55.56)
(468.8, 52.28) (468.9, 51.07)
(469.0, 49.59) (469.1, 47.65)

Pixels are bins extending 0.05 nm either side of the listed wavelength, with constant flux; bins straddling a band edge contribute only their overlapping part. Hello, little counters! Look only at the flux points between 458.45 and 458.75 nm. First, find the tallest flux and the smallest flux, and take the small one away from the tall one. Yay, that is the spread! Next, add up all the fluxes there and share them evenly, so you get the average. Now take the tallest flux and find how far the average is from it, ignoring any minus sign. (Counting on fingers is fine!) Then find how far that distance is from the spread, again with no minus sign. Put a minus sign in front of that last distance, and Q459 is -1.8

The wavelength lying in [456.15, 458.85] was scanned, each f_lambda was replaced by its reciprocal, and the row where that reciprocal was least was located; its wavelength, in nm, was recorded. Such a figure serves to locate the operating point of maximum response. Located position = 457.3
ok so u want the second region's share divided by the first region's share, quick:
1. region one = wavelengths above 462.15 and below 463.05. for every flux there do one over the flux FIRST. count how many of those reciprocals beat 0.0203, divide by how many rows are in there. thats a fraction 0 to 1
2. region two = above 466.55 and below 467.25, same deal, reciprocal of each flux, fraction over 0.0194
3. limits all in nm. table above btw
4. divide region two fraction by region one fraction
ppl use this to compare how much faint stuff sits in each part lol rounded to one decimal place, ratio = 3.0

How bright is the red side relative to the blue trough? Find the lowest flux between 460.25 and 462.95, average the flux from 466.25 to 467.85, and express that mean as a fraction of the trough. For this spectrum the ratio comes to 1.03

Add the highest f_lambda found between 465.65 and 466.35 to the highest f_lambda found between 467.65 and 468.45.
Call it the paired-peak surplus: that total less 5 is 102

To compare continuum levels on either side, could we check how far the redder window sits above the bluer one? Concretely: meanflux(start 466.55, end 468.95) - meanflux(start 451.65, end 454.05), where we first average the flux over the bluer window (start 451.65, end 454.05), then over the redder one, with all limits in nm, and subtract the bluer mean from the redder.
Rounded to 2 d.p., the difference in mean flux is 0.93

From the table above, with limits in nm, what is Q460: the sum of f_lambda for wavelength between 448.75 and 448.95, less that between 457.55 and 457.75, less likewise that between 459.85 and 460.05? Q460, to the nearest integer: -111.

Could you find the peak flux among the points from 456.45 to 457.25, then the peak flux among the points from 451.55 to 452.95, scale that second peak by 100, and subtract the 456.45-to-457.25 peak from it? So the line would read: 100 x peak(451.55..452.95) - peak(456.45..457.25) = 5184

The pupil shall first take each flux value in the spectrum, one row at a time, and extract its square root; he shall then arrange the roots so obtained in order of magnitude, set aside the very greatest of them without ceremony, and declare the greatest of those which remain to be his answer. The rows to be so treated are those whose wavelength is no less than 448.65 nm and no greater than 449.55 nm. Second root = 7.18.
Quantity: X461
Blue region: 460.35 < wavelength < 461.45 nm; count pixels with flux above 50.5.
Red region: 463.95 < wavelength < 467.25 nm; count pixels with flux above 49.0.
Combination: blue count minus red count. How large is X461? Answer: -17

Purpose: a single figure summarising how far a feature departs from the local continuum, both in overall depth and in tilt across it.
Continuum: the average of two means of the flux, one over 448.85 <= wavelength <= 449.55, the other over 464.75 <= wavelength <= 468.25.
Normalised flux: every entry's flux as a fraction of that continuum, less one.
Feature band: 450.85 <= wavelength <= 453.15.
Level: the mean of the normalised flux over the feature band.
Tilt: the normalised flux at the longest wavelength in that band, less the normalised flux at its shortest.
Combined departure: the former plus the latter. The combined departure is -0.14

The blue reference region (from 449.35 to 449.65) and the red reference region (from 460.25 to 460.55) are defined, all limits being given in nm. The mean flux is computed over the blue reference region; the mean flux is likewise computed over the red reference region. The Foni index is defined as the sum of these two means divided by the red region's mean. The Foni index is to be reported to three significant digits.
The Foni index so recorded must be 1.97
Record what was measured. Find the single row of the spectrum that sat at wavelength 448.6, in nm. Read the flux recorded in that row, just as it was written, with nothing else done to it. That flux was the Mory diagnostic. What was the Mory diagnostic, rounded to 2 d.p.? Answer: 53.13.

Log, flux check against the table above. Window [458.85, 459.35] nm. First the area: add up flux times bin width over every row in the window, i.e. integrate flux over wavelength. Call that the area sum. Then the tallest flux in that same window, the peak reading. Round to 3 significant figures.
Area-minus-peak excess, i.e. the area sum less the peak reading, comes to -26.5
